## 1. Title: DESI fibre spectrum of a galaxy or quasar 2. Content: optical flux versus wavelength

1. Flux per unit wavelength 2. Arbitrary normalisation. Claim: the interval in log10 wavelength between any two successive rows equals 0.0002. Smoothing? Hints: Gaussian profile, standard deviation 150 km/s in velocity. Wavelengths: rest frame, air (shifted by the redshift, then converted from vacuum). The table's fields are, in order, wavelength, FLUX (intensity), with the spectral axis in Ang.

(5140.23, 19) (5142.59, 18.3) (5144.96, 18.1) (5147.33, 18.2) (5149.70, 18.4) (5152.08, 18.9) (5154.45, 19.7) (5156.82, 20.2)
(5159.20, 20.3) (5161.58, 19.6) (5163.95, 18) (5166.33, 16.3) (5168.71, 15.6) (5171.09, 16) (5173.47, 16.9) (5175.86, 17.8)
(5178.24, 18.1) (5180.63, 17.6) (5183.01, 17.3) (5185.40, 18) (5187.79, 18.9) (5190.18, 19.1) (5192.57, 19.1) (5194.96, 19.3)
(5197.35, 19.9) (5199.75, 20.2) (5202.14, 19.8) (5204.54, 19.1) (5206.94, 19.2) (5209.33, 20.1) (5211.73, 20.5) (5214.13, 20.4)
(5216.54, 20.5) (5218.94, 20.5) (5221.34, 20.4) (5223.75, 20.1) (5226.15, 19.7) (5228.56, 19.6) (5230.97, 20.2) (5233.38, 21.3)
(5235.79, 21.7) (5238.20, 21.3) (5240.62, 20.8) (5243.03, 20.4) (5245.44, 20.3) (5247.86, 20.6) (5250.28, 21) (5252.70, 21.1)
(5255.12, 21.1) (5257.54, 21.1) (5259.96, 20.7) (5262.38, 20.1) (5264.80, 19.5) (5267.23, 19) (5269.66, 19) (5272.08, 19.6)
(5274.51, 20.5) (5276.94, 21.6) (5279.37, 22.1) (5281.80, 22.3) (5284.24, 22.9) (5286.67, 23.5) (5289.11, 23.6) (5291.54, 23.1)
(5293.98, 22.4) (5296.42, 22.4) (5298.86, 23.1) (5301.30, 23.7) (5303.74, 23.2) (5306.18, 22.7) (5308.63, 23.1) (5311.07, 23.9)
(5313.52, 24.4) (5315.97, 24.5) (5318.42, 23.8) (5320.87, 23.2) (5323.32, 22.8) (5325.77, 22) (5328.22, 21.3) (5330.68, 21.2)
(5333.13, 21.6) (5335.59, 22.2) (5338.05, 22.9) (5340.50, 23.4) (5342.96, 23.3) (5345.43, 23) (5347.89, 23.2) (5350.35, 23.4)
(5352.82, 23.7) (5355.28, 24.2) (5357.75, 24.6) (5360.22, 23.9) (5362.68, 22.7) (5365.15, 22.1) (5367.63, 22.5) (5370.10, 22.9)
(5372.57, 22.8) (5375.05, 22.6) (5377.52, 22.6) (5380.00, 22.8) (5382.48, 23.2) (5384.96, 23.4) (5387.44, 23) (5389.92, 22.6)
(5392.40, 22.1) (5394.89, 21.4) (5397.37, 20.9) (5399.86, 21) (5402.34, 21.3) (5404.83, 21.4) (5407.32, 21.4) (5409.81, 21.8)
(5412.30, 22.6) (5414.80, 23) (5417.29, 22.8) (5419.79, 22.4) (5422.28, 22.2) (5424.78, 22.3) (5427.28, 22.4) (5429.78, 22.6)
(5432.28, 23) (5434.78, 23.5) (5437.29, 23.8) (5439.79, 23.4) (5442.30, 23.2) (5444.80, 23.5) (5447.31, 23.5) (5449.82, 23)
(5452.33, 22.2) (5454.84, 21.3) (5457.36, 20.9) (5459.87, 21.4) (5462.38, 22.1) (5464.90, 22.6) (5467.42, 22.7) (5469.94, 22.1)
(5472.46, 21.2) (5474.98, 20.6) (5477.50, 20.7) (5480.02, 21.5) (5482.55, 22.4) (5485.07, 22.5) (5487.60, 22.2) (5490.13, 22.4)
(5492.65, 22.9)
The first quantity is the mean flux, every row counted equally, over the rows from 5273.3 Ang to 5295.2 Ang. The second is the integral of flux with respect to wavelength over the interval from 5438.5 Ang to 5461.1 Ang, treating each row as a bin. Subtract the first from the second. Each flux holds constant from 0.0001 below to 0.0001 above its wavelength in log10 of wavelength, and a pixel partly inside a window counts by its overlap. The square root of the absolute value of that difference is 22.0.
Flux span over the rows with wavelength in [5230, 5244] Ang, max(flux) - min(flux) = 1.5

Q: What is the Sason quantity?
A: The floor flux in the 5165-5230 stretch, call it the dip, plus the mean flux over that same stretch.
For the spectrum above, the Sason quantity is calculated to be 34.5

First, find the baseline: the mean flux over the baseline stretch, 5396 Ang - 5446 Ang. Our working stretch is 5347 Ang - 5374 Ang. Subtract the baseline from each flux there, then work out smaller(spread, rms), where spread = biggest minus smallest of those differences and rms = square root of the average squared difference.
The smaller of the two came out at 1.12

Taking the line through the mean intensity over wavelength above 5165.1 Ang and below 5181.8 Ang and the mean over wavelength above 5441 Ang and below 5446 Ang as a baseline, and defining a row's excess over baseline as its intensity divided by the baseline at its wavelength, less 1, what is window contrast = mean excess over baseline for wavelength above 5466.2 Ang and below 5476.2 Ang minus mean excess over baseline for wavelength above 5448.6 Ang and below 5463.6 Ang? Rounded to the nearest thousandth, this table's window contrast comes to -0.021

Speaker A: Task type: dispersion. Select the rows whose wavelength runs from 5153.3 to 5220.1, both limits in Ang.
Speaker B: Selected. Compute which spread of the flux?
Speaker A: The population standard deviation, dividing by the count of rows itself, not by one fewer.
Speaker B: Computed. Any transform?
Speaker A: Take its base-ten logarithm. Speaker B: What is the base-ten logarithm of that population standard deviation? 0.16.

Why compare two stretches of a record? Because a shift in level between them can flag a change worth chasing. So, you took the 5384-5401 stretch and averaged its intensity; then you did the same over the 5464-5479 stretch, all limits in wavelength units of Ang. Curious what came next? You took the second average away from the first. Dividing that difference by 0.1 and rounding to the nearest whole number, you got 4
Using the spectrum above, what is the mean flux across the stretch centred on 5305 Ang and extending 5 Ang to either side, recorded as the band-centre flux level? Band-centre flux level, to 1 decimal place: 23.2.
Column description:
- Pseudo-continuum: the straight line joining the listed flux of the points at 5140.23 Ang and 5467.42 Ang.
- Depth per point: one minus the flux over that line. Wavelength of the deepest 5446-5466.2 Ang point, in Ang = 5457.36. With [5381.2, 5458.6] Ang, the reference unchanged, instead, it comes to 5457.36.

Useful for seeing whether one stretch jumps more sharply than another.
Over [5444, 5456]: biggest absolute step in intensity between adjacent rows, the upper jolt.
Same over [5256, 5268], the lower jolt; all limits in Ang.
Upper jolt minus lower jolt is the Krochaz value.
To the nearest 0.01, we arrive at 0.30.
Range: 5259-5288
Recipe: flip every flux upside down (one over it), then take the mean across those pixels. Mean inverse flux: 0.0481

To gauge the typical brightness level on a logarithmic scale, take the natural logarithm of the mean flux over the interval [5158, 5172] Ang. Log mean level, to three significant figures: 2.87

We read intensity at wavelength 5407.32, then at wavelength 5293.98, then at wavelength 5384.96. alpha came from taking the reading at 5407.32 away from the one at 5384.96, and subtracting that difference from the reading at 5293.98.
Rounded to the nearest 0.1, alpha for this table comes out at 20.4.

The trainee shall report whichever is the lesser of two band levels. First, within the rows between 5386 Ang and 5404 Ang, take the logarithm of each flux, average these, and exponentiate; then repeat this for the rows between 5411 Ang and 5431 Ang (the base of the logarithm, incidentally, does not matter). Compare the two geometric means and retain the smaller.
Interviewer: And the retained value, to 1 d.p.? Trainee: 21.7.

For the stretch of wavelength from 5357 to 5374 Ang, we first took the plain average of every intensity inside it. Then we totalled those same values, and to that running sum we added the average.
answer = 185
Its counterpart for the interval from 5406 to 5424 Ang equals 179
